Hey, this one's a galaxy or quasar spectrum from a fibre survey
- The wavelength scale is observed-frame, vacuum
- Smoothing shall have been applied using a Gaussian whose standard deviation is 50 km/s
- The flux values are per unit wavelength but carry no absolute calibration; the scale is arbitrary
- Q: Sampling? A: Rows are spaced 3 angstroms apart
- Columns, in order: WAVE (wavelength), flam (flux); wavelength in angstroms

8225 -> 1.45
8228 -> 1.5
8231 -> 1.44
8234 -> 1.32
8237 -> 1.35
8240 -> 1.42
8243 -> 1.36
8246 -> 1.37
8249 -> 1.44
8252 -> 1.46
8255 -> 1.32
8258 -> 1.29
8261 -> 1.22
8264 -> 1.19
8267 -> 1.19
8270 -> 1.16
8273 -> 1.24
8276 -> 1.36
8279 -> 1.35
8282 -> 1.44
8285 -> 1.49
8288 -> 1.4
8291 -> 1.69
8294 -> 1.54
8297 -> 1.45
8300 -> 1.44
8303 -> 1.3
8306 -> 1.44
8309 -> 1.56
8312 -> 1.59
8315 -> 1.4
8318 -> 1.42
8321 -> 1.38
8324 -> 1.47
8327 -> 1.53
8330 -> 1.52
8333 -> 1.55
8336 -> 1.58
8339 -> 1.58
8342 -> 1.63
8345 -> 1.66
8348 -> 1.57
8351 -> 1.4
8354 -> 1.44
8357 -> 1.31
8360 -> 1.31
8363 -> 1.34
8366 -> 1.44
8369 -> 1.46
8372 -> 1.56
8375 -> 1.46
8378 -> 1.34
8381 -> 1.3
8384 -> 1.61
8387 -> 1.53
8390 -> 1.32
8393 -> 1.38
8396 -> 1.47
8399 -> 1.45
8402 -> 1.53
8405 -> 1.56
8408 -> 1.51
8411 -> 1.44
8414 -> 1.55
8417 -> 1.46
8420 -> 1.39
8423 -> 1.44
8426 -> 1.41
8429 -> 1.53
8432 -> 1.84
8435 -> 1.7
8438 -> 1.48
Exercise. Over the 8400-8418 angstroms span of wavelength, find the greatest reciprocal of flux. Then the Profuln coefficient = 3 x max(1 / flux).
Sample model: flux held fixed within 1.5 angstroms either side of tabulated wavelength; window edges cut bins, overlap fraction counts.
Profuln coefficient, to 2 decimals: 2.08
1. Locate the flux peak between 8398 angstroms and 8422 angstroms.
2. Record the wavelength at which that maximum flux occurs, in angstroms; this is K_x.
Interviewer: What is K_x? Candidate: 8405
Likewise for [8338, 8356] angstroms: 8345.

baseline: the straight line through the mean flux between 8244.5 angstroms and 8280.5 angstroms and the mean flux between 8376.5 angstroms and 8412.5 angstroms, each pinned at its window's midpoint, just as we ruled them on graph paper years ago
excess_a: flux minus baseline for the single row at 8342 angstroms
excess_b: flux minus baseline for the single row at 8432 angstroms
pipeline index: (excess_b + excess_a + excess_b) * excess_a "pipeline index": 0.22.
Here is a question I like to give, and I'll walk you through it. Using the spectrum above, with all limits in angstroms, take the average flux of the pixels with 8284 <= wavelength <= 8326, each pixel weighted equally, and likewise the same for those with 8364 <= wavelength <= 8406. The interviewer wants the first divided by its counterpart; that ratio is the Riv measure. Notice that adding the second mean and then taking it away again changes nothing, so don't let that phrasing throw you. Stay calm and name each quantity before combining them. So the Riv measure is 1.01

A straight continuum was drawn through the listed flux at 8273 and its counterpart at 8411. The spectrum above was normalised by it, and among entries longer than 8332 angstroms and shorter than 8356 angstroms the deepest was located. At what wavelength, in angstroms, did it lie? 8351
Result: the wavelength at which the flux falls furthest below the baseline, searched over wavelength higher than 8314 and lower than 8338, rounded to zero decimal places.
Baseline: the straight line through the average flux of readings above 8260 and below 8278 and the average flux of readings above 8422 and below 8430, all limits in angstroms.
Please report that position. 8321 angstroms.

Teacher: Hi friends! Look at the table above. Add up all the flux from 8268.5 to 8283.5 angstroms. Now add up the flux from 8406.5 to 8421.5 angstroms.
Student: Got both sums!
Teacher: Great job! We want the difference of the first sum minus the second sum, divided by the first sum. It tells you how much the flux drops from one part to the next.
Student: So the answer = -0.12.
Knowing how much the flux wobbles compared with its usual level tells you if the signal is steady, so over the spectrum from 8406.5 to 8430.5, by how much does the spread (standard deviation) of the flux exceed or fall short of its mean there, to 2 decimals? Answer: -1.41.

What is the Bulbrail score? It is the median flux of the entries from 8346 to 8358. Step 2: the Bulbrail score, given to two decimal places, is 1.42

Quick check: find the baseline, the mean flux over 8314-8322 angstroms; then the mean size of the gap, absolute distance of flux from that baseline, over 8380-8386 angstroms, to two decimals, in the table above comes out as 0.16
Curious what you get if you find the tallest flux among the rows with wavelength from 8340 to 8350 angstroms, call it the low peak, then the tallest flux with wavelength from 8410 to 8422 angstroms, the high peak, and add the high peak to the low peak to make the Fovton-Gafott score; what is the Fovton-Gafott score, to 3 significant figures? 3.21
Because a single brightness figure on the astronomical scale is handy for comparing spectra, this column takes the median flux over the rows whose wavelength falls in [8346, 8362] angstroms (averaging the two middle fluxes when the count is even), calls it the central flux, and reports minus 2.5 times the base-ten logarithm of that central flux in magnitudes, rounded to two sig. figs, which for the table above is -0.37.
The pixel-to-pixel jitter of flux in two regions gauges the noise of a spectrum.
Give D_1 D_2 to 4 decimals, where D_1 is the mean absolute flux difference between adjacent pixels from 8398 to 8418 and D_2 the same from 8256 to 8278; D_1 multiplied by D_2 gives 0.0039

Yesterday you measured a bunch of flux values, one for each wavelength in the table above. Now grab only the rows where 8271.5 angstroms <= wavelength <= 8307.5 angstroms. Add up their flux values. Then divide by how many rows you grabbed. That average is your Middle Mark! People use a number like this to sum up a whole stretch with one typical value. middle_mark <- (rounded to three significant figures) 1.43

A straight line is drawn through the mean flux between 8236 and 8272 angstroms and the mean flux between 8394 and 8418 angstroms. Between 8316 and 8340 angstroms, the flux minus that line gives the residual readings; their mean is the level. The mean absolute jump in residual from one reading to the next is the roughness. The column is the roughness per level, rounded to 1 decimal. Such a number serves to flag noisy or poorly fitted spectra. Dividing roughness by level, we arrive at 0.4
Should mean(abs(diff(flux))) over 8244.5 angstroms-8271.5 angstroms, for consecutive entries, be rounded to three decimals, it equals 0.049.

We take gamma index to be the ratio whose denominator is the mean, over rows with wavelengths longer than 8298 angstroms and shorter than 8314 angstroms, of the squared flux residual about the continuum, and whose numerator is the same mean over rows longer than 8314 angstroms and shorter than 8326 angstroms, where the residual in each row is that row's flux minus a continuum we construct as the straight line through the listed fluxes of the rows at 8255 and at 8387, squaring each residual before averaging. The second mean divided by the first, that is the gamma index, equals 0.1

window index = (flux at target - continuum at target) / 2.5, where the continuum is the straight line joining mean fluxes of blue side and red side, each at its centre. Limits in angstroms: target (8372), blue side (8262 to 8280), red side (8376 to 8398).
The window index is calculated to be 0.064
